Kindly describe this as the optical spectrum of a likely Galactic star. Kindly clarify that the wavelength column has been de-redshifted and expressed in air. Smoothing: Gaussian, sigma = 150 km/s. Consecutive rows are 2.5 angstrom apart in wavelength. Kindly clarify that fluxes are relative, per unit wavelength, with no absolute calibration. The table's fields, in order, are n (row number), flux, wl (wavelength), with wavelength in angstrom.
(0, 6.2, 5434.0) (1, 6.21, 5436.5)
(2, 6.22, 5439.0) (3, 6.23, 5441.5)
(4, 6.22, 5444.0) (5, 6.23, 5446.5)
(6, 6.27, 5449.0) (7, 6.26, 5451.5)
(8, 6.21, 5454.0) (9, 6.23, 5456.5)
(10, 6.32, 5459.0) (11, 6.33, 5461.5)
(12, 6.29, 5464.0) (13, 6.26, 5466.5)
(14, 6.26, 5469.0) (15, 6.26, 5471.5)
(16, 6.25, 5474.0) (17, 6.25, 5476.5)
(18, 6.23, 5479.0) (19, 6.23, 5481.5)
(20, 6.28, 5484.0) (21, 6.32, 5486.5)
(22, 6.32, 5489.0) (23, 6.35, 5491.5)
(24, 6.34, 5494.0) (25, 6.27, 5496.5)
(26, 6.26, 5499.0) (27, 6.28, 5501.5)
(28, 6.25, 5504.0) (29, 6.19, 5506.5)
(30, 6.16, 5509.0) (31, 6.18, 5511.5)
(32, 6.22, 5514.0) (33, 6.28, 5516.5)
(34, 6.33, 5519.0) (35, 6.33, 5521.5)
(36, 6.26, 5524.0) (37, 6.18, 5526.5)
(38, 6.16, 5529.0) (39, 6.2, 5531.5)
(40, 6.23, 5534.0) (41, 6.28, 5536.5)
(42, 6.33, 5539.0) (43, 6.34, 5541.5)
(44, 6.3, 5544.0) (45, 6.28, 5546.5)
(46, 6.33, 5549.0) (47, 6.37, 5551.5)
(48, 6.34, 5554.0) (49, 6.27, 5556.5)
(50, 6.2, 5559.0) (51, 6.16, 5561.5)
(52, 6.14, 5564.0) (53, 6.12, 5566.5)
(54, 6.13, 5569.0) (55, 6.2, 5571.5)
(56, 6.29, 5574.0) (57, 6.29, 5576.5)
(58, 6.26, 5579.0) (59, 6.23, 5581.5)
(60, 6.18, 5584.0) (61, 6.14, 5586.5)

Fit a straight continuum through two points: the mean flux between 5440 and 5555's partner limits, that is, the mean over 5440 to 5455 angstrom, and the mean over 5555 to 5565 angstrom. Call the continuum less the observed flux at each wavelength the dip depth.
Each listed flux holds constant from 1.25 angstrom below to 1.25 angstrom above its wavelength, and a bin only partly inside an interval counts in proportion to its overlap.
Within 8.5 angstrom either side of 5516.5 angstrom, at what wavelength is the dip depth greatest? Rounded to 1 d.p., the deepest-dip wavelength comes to 5509.0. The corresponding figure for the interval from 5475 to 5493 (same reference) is 5479.0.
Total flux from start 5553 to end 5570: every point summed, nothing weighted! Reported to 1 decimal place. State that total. 43.4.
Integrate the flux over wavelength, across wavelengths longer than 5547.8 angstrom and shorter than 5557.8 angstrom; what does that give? 63.3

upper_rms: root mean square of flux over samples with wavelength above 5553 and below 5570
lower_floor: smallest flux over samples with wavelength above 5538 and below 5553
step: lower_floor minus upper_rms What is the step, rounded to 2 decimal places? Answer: 0.09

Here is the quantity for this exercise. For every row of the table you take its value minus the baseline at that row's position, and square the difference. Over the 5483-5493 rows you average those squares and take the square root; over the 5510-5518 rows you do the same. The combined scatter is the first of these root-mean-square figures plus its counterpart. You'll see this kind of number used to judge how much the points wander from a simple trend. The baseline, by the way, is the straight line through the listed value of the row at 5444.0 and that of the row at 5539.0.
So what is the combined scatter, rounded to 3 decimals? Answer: 0.136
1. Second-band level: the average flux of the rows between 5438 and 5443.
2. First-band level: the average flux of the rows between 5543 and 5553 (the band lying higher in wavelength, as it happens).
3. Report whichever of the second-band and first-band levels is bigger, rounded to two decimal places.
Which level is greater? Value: 6.32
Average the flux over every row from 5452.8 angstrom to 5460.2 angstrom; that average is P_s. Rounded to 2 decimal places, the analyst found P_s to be 6.25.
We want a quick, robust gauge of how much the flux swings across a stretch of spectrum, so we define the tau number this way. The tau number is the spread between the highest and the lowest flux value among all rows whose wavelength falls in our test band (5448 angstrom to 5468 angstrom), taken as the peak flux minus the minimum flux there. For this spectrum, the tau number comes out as 0.12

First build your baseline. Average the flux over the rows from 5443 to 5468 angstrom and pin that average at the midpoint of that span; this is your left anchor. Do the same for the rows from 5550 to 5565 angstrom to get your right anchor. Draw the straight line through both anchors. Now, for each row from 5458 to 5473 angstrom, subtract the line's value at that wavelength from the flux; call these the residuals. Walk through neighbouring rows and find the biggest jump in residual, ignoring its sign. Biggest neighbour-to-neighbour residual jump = 0.040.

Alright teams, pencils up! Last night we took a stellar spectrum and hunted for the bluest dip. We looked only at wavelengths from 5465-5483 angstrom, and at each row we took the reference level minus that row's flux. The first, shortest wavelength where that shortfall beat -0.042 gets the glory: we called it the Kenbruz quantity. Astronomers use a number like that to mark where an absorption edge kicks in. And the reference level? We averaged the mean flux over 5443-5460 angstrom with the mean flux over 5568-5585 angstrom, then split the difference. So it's 5466.5 angstrom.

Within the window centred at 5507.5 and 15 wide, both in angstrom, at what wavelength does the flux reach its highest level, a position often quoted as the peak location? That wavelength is 5501.5 angstrom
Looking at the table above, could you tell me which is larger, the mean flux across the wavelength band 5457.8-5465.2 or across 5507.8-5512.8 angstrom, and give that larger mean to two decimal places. 6.31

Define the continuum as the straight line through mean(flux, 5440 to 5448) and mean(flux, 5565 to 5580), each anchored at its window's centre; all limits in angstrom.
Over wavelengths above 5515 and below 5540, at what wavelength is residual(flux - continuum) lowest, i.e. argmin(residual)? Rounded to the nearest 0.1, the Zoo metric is 5529.0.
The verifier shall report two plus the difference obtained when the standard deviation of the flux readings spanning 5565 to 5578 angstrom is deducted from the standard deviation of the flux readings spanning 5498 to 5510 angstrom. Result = 1.97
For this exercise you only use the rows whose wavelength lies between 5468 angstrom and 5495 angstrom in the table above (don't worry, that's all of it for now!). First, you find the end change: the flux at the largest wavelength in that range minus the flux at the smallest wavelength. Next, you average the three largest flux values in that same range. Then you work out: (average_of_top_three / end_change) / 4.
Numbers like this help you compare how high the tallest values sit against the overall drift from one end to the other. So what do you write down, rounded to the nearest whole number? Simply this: 20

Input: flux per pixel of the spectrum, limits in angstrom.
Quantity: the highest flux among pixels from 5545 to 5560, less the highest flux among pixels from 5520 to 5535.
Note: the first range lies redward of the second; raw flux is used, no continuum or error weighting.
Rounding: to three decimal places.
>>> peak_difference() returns 0.040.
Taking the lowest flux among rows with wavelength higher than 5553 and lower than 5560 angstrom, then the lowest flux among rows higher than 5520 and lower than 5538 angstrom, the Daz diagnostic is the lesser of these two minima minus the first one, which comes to -0.040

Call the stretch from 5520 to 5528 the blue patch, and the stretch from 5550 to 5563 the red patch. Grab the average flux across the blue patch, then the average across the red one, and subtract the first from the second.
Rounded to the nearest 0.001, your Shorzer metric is 0.011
